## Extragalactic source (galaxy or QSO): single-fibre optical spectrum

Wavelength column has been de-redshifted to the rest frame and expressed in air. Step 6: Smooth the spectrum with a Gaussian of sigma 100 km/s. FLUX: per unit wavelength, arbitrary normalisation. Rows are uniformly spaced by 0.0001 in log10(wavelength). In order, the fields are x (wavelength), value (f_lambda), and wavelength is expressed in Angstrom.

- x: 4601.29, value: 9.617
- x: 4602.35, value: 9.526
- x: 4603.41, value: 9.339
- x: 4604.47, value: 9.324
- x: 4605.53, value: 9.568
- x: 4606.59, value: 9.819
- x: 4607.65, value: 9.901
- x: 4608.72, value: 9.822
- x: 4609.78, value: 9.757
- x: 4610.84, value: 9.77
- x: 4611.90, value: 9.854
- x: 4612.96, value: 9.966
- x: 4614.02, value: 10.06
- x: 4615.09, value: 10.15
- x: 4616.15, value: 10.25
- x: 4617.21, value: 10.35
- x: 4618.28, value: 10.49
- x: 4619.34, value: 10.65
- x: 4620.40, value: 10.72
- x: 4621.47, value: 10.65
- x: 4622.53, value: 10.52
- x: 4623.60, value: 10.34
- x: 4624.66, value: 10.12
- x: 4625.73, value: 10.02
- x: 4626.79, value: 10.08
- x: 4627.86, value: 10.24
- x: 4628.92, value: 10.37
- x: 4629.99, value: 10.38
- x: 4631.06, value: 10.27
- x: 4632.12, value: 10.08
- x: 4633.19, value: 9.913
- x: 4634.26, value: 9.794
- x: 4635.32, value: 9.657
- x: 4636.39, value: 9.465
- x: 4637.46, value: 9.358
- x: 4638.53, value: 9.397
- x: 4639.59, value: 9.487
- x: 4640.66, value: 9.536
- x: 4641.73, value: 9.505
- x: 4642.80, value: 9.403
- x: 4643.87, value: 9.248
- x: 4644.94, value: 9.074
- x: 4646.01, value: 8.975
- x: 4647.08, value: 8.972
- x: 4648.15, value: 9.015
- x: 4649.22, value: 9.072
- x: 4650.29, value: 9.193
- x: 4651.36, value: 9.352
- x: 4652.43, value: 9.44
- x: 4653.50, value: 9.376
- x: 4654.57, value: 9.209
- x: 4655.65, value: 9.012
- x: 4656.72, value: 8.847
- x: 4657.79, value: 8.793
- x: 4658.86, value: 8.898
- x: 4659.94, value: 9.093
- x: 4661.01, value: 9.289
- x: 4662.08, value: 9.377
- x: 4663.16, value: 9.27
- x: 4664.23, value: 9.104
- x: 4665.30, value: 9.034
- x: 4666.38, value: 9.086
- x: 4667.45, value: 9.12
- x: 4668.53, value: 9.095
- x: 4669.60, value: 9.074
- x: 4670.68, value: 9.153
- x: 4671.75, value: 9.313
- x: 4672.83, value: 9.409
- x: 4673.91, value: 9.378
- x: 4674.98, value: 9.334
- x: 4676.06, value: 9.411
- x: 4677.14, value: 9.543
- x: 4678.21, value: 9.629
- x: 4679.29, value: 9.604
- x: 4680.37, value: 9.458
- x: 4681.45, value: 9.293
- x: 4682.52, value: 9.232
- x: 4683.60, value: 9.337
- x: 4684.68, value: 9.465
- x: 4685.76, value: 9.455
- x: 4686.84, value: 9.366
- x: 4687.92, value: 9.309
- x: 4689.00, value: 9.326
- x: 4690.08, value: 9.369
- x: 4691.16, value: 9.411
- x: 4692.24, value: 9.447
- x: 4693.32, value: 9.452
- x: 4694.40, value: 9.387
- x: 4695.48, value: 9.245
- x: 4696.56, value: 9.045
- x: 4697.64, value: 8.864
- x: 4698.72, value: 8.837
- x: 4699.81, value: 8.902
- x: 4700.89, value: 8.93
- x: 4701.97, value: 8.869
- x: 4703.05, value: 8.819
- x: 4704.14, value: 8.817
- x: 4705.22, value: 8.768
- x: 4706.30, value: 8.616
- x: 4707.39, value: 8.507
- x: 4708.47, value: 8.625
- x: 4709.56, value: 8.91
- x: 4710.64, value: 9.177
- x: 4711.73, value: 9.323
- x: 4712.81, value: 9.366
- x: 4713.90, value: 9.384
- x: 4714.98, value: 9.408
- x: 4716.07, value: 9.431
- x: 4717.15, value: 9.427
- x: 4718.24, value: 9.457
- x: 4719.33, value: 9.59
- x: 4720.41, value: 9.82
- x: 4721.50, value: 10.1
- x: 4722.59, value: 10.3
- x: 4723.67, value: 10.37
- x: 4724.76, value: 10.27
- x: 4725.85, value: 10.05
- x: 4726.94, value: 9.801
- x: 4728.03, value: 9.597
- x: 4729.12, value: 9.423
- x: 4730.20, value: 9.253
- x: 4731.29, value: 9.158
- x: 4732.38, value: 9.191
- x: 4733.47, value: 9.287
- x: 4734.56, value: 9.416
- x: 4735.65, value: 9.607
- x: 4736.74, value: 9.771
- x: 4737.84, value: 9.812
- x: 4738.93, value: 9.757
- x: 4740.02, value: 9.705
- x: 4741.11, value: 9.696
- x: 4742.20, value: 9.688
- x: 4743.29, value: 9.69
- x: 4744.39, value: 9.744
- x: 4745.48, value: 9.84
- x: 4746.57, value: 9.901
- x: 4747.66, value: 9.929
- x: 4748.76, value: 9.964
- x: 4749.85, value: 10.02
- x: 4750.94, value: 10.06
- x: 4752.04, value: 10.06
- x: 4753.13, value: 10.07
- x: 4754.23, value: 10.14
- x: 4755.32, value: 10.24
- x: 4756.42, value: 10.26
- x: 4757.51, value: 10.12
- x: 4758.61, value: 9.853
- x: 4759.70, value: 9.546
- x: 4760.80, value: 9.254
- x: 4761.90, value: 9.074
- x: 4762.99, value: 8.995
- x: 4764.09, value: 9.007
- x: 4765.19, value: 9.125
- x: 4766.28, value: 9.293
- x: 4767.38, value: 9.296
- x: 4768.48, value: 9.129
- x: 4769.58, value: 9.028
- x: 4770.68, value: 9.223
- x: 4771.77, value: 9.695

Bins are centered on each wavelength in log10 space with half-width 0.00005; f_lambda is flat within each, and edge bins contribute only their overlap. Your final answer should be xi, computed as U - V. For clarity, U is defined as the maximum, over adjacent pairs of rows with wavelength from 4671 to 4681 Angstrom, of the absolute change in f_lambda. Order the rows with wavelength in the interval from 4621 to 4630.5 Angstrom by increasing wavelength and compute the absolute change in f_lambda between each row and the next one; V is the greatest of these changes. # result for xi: -0.07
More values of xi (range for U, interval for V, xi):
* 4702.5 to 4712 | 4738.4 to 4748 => 0.19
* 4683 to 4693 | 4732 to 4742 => -0.06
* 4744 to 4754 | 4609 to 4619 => -0.04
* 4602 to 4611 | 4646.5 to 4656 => 0.05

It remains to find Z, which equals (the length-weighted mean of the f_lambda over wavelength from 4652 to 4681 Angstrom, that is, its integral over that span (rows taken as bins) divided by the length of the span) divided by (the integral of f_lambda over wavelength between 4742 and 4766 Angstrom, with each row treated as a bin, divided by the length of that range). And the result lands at 0.95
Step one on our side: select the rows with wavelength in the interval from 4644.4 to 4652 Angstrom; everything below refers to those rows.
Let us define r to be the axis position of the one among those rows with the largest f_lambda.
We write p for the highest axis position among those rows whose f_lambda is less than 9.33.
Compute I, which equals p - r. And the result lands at -1.1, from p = 4650.29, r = 4651.36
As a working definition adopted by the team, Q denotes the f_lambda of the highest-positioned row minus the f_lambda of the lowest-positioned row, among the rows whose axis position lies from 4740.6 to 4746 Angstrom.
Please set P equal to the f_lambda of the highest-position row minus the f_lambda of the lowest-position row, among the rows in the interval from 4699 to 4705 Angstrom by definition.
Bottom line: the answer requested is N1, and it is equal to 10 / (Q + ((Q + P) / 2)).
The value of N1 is 58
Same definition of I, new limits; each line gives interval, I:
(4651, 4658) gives 5.4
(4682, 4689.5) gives 4.3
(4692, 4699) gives 5.4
